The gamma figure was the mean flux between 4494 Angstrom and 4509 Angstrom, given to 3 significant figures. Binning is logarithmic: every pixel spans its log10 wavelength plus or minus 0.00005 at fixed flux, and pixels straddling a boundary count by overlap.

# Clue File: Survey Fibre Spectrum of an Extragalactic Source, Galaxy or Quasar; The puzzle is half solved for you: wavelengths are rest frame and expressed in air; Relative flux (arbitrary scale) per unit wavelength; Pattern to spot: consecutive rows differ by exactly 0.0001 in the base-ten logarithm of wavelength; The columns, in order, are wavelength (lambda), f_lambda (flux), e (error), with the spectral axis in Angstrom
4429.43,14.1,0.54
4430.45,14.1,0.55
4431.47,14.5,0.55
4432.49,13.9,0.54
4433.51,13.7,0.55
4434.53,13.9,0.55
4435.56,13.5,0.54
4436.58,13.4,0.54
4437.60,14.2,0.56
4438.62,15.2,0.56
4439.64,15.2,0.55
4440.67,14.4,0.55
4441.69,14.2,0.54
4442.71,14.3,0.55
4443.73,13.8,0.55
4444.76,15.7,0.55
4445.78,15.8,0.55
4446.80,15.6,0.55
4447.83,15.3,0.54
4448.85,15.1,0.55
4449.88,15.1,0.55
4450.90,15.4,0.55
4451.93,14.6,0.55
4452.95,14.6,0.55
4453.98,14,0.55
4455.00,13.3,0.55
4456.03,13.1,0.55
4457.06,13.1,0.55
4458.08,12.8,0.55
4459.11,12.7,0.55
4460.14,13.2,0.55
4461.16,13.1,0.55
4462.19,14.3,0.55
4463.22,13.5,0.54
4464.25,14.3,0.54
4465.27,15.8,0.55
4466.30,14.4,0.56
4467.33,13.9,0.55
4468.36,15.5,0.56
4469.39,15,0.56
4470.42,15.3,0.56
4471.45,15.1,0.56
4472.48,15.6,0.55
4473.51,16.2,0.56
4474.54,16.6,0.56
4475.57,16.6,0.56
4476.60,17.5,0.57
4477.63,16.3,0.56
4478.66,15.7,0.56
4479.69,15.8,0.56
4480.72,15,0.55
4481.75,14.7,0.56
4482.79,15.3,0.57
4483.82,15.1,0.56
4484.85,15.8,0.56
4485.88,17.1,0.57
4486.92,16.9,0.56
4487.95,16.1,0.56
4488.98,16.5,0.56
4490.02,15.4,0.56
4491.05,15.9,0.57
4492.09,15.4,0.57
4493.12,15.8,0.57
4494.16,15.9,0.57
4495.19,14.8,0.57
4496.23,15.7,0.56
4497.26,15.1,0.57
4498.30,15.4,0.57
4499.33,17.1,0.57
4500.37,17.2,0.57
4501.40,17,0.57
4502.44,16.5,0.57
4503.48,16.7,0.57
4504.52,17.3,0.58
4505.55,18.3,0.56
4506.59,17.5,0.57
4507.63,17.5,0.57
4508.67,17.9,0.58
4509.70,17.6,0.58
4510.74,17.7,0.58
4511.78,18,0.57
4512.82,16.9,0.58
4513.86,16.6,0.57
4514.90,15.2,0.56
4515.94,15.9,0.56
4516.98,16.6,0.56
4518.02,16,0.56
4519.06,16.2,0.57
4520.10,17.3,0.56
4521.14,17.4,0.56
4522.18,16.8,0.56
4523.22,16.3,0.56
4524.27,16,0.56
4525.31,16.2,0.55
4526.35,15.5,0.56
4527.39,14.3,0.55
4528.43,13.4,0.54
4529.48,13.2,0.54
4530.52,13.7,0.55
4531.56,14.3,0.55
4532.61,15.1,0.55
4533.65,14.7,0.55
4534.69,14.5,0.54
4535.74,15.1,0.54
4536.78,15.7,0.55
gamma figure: 16.7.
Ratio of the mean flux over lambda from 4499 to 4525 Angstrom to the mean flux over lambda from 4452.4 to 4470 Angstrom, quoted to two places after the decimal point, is 1.22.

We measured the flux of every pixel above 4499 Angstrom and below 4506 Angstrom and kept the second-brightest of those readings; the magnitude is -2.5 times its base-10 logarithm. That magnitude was -3.10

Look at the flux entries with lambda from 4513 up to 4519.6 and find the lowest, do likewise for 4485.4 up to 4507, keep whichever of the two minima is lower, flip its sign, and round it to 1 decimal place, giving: -14.8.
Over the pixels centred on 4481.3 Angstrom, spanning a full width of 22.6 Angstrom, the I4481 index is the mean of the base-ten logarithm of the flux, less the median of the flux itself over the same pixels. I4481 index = -14.6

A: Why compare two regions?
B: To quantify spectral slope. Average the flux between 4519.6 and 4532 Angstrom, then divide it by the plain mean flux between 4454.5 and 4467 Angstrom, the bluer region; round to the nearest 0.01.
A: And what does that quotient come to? 1.13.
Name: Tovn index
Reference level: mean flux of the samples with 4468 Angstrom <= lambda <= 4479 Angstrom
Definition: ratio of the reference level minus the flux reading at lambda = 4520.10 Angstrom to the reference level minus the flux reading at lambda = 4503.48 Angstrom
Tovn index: 1.8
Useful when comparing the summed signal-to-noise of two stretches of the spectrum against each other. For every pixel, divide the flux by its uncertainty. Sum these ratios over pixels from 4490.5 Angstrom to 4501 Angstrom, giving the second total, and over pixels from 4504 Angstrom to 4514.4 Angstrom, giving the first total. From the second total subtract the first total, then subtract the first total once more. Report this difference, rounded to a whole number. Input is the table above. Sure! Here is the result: -333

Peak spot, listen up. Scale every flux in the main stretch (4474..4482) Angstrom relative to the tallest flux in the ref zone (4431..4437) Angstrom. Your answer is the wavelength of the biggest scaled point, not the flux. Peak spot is 4476.60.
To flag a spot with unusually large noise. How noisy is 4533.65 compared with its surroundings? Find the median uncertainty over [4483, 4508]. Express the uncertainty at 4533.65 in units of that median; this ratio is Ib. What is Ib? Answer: 0.96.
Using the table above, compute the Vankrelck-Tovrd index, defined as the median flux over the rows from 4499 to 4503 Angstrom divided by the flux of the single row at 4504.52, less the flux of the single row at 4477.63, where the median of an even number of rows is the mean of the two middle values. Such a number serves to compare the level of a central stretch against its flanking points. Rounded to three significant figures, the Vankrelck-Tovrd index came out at -15.3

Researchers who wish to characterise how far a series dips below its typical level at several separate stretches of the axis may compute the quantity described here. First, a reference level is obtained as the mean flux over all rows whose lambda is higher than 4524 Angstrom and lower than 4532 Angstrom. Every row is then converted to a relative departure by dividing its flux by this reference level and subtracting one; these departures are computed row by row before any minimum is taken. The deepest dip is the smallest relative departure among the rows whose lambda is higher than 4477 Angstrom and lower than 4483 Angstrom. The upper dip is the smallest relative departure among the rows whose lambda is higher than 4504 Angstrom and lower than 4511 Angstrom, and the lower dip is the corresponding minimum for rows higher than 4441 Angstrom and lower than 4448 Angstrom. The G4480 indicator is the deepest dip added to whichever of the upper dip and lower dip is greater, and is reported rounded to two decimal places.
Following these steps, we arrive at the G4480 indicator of 0.20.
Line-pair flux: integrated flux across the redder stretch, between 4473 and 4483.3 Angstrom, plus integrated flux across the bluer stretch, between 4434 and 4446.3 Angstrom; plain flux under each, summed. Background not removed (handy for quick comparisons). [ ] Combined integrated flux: 342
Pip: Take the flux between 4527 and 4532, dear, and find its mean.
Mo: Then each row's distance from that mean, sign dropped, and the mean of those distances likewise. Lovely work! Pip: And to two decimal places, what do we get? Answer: 0.42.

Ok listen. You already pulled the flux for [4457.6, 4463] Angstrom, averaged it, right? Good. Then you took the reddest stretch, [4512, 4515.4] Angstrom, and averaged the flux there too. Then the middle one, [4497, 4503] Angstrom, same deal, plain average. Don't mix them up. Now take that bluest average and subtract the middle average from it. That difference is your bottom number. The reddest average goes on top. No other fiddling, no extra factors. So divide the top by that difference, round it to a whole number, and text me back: -5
